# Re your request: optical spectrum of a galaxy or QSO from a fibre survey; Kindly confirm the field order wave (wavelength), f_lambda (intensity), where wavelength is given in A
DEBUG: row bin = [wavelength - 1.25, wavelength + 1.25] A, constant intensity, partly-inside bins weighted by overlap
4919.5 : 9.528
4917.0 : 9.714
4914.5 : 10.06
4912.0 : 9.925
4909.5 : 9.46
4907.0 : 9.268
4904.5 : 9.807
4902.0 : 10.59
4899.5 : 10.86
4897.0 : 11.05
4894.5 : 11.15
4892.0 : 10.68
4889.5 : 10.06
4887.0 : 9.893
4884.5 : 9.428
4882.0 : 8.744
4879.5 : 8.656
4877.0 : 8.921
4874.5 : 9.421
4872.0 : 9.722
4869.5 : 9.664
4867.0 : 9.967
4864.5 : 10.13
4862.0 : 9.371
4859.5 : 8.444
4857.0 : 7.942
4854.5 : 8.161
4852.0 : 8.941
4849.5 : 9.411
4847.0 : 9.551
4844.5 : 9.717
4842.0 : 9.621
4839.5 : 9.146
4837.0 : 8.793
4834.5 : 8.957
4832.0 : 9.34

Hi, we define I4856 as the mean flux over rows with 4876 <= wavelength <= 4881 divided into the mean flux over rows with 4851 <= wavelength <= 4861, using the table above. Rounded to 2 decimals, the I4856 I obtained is 0.95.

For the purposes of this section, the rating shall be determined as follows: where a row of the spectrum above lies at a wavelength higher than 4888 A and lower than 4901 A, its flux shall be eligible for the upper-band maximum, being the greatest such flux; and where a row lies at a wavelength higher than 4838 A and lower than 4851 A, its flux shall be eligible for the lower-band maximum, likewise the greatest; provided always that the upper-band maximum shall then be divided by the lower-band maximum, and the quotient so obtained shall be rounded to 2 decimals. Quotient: 1.15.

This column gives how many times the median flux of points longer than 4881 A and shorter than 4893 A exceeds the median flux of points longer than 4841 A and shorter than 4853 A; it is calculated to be 1.04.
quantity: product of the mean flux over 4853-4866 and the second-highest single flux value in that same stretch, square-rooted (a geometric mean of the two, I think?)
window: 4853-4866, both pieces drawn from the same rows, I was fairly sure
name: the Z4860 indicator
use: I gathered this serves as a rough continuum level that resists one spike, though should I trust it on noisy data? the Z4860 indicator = 9.1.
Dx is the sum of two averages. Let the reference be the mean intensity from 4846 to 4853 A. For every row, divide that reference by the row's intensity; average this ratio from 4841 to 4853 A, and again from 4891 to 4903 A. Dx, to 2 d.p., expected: 1.84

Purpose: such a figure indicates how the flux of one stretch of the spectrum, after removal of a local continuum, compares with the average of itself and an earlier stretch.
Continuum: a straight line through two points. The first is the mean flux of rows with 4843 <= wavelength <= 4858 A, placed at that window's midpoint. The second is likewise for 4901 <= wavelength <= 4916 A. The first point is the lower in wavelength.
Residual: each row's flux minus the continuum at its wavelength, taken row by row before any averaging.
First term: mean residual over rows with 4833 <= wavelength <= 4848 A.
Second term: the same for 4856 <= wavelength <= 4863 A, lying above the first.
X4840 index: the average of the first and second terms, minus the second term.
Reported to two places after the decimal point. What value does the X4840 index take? 0.50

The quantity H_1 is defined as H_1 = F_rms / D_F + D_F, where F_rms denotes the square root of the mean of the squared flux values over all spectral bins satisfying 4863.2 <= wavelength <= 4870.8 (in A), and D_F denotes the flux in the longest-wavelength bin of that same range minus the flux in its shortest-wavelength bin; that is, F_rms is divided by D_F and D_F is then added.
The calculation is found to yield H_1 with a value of -22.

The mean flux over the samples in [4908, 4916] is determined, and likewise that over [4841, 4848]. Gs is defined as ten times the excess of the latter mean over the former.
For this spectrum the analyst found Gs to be -2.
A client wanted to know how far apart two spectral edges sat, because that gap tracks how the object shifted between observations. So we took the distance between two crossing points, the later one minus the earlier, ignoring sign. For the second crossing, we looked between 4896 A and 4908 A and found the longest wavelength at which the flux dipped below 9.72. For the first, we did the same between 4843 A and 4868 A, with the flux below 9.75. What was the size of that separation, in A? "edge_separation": 45.0 A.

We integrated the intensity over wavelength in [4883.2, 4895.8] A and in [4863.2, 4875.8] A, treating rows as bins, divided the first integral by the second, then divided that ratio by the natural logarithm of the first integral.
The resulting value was 0.216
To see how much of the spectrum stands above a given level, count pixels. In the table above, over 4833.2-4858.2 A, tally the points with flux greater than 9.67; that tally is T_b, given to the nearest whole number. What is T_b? 1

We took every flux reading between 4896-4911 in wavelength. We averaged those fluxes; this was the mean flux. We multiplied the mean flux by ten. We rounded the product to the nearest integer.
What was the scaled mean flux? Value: 102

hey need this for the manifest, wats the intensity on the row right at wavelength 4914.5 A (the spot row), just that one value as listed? 10.06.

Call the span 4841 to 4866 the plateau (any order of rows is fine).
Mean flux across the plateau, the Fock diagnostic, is 9.13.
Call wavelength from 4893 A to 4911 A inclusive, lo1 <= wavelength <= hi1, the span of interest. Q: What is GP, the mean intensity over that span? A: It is 10.3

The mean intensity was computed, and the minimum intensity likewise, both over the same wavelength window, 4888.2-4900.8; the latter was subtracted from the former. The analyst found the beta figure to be 0.7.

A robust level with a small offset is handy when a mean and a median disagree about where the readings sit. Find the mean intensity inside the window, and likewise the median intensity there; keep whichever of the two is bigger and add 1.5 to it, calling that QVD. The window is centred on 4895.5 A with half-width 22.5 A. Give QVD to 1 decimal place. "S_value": 11.4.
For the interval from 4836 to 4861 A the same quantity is 10.5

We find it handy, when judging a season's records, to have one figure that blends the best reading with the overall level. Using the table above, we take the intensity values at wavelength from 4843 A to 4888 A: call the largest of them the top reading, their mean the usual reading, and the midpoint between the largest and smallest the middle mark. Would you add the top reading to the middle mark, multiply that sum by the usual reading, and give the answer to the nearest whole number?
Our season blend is 177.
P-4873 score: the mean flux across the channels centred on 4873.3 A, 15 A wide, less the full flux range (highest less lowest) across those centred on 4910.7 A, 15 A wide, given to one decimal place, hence 8.6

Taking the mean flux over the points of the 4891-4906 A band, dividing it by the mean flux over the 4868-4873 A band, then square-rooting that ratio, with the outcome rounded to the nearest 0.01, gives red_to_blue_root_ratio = 1.05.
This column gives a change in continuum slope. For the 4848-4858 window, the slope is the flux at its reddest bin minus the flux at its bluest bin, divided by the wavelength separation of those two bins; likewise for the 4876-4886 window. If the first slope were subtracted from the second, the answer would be 0.3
